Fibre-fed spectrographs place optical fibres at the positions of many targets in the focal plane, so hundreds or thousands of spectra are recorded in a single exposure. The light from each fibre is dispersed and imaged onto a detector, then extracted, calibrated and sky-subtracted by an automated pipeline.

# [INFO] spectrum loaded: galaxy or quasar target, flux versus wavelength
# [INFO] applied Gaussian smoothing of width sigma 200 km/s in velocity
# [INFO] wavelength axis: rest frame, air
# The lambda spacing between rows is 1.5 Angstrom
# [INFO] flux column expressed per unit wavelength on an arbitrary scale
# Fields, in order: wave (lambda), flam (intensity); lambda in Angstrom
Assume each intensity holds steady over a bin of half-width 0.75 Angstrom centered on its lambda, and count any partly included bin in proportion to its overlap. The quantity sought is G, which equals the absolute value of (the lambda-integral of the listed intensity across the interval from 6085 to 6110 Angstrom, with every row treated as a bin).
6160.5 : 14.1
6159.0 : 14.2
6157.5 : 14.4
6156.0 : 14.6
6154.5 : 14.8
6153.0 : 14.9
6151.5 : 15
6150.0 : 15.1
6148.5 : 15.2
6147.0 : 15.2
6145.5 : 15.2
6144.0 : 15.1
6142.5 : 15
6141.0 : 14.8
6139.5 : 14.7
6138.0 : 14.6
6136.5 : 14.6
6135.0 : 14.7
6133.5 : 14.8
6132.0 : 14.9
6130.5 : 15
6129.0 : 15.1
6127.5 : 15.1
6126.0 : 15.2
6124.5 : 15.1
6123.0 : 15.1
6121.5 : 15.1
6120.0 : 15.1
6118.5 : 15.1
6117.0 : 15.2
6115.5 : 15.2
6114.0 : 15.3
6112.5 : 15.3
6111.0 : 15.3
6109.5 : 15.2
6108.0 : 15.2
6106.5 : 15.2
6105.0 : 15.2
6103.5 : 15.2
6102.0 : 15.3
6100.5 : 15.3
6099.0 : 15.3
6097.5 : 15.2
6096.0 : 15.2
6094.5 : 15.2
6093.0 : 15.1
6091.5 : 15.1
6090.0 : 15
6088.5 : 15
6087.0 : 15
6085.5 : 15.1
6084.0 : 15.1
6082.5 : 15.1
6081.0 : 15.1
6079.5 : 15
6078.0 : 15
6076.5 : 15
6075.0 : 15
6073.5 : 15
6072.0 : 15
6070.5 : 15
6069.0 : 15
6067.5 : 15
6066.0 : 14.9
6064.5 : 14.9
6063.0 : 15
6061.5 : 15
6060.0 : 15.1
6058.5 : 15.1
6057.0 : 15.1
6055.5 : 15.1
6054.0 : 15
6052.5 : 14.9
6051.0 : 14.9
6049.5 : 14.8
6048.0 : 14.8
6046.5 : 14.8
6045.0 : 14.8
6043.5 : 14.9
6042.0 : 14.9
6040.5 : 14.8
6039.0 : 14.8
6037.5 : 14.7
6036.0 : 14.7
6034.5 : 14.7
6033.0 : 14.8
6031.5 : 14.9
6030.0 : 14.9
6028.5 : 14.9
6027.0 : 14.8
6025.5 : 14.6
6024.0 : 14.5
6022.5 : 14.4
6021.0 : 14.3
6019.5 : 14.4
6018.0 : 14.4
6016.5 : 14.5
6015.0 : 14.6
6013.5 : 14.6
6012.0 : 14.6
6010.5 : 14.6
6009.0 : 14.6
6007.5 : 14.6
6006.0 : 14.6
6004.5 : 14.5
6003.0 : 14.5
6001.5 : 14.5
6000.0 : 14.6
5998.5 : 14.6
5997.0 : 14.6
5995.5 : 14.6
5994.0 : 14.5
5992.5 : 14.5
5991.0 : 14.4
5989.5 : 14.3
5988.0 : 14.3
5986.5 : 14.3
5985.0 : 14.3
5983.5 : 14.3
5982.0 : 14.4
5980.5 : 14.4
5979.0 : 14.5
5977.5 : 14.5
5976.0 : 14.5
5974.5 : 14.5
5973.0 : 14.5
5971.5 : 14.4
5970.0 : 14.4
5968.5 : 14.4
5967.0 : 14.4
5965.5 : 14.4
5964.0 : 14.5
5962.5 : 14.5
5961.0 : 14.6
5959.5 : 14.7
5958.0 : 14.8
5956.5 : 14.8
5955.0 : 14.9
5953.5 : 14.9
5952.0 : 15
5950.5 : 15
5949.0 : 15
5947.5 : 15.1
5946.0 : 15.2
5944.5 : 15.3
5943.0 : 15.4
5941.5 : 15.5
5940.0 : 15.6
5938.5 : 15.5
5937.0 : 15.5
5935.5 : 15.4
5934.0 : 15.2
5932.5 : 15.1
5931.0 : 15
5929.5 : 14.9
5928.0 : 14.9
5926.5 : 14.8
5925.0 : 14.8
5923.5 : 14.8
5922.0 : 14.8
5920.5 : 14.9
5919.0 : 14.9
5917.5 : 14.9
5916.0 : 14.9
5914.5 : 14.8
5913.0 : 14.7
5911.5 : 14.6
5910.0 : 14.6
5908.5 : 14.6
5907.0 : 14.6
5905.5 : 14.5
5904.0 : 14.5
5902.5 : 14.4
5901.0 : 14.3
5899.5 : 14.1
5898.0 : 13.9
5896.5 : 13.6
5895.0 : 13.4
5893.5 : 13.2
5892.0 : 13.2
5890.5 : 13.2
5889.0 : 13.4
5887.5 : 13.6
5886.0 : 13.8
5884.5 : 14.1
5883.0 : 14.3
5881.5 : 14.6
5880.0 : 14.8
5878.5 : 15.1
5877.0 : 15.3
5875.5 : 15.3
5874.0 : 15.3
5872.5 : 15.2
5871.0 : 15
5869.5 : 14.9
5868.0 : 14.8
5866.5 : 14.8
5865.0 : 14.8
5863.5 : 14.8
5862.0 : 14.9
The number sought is 379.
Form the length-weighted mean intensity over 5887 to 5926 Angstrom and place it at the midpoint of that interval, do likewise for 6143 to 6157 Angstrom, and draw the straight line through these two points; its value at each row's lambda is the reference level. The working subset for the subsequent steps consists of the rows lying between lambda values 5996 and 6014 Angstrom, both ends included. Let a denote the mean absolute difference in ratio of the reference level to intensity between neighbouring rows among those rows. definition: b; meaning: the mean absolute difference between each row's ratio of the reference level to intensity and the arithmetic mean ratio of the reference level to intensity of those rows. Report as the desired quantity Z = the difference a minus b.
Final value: -0.0009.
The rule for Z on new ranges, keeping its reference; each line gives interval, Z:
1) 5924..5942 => -0.0108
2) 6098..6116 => -0.0014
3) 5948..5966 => -0.0090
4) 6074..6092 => -0.0009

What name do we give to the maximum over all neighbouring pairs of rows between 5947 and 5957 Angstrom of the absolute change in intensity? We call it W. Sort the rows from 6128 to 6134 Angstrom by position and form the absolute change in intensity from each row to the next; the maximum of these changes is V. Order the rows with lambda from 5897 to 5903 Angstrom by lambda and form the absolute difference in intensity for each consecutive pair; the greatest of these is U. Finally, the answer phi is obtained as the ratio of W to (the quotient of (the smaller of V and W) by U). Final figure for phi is 0.20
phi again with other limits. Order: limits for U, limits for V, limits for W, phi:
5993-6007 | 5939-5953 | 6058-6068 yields 0.10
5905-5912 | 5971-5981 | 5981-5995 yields 0.10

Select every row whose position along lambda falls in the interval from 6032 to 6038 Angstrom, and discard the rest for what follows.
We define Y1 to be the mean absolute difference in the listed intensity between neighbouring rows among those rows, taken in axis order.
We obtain 0.033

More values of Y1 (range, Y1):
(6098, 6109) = 0.017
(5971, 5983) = 0.029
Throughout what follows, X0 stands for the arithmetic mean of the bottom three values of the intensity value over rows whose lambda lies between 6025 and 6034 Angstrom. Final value 14.7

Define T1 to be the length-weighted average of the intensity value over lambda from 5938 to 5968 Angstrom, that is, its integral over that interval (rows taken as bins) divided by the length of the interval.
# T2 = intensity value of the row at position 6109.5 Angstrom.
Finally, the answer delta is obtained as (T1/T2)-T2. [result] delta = -14.2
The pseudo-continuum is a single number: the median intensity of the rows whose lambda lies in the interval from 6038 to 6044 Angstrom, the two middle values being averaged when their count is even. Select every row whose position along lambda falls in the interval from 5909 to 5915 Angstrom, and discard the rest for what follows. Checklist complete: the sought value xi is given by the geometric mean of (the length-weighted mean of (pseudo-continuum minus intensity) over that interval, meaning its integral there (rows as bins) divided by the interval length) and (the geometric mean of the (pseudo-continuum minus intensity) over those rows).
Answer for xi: 0.16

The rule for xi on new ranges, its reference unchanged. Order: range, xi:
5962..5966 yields 0.38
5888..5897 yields 1.51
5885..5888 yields 1.13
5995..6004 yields 0.28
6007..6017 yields 0.26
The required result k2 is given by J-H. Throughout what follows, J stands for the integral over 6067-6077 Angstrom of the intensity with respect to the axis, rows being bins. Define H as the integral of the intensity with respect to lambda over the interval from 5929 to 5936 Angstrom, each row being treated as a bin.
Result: 44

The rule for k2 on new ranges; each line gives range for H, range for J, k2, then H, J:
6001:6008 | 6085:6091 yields -12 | 102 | 90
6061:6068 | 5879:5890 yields 50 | 105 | 155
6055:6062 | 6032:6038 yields -17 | 106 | 88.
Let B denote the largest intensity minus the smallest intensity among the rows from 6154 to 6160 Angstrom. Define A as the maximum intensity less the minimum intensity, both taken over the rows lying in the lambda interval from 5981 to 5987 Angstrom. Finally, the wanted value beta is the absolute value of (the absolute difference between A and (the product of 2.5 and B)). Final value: 1.4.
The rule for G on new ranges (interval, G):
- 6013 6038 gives 366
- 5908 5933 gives 371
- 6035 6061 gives 387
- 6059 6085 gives 390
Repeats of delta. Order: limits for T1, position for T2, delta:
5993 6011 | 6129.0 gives -14.1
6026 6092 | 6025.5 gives -13.6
